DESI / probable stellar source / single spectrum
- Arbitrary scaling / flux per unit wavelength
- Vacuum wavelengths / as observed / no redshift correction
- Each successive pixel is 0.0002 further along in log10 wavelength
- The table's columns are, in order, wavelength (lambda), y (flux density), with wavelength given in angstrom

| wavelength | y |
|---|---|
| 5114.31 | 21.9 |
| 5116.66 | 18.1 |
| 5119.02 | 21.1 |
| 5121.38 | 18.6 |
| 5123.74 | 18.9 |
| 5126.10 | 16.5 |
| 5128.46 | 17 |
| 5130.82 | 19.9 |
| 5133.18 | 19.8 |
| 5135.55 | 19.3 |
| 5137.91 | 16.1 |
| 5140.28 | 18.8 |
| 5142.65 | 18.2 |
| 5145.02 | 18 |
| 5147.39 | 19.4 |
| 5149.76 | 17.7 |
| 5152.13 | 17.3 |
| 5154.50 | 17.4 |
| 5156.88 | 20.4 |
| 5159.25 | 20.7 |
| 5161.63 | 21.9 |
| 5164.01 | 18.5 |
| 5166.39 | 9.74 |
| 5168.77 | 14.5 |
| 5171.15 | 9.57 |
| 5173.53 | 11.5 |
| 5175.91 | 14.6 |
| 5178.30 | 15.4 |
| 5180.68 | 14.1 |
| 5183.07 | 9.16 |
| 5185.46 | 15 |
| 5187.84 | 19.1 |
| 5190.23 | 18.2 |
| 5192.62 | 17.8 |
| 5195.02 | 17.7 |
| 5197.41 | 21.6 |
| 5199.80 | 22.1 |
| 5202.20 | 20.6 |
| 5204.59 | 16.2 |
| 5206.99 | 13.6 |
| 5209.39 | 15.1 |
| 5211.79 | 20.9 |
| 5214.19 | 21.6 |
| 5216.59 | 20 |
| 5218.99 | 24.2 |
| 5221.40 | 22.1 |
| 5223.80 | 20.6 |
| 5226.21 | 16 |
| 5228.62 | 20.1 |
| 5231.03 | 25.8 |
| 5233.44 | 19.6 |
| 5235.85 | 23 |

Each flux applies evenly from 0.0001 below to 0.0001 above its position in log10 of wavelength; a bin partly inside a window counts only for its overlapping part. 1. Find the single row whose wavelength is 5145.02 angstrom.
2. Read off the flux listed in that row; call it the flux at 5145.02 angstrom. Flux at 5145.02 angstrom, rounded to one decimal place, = 18.0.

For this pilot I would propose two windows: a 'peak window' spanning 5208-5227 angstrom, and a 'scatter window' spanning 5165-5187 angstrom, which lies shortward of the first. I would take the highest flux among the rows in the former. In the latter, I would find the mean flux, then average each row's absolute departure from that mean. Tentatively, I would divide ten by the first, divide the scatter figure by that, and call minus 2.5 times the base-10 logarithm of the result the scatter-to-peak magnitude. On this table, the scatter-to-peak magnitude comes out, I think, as -1.9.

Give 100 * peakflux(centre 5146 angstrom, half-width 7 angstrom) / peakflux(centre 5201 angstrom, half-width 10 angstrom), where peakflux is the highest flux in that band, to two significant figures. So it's 88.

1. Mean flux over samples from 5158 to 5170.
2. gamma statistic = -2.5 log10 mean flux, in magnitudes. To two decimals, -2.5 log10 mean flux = -3.08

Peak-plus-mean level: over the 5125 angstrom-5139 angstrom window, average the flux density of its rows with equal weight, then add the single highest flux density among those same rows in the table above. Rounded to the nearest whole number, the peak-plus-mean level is 38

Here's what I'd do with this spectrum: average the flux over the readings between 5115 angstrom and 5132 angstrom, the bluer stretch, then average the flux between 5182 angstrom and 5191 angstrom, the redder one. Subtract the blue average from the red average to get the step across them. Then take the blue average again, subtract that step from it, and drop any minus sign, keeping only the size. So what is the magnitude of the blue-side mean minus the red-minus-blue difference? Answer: 22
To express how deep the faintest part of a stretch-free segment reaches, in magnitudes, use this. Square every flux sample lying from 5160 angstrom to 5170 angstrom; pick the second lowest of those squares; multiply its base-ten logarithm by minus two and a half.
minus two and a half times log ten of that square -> -5.81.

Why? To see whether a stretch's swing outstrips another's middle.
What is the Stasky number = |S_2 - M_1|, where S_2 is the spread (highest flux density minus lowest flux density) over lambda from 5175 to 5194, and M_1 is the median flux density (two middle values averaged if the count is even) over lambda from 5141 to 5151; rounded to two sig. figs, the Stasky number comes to 8.2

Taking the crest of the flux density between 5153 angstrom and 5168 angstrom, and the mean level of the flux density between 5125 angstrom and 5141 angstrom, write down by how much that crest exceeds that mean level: 3.7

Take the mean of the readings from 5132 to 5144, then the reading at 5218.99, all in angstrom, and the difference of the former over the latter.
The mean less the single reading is -5.8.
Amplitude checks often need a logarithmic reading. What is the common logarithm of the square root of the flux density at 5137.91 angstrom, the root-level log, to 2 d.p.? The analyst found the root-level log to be 0.60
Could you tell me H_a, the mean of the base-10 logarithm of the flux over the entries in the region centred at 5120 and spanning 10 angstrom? 1.28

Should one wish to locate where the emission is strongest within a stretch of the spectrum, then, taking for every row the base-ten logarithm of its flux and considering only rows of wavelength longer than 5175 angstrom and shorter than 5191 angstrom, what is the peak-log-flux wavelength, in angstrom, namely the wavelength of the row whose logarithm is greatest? 5187.84 angstrom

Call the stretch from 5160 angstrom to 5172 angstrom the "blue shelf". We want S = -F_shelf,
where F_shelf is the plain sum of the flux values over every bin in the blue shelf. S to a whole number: -74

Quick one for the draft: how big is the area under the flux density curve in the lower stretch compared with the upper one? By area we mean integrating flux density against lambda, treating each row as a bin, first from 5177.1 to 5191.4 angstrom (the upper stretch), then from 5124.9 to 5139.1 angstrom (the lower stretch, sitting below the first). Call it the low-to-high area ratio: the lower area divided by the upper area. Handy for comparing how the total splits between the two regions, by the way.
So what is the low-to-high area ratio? 1.2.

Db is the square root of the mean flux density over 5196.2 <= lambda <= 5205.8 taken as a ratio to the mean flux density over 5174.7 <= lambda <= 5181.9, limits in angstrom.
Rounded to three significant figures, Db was 1.17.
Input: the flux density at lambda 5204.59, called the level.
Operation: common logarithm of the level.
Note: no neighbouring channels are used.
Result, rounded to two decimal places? 1.21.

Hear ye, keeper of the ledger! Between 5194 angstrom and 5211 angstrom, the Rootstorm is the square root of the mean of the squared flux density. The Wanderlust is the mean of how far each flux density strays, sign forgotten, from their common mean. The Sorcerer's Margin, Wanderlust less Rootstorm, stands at -15.6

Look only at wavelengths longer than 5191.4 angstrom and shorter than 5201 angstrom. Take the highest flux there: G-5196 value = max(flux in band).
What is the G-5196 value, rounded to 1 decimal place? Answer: 22.1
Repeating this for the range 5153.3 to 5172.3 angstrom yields 21.9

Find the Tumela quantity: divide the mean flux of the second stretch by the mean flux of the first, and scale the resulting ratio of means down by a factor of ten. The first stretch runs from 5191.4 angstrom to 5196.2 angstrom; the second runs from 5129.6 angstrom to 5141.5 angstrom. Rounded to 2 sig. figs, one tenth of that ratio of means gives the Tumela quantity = 0.11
